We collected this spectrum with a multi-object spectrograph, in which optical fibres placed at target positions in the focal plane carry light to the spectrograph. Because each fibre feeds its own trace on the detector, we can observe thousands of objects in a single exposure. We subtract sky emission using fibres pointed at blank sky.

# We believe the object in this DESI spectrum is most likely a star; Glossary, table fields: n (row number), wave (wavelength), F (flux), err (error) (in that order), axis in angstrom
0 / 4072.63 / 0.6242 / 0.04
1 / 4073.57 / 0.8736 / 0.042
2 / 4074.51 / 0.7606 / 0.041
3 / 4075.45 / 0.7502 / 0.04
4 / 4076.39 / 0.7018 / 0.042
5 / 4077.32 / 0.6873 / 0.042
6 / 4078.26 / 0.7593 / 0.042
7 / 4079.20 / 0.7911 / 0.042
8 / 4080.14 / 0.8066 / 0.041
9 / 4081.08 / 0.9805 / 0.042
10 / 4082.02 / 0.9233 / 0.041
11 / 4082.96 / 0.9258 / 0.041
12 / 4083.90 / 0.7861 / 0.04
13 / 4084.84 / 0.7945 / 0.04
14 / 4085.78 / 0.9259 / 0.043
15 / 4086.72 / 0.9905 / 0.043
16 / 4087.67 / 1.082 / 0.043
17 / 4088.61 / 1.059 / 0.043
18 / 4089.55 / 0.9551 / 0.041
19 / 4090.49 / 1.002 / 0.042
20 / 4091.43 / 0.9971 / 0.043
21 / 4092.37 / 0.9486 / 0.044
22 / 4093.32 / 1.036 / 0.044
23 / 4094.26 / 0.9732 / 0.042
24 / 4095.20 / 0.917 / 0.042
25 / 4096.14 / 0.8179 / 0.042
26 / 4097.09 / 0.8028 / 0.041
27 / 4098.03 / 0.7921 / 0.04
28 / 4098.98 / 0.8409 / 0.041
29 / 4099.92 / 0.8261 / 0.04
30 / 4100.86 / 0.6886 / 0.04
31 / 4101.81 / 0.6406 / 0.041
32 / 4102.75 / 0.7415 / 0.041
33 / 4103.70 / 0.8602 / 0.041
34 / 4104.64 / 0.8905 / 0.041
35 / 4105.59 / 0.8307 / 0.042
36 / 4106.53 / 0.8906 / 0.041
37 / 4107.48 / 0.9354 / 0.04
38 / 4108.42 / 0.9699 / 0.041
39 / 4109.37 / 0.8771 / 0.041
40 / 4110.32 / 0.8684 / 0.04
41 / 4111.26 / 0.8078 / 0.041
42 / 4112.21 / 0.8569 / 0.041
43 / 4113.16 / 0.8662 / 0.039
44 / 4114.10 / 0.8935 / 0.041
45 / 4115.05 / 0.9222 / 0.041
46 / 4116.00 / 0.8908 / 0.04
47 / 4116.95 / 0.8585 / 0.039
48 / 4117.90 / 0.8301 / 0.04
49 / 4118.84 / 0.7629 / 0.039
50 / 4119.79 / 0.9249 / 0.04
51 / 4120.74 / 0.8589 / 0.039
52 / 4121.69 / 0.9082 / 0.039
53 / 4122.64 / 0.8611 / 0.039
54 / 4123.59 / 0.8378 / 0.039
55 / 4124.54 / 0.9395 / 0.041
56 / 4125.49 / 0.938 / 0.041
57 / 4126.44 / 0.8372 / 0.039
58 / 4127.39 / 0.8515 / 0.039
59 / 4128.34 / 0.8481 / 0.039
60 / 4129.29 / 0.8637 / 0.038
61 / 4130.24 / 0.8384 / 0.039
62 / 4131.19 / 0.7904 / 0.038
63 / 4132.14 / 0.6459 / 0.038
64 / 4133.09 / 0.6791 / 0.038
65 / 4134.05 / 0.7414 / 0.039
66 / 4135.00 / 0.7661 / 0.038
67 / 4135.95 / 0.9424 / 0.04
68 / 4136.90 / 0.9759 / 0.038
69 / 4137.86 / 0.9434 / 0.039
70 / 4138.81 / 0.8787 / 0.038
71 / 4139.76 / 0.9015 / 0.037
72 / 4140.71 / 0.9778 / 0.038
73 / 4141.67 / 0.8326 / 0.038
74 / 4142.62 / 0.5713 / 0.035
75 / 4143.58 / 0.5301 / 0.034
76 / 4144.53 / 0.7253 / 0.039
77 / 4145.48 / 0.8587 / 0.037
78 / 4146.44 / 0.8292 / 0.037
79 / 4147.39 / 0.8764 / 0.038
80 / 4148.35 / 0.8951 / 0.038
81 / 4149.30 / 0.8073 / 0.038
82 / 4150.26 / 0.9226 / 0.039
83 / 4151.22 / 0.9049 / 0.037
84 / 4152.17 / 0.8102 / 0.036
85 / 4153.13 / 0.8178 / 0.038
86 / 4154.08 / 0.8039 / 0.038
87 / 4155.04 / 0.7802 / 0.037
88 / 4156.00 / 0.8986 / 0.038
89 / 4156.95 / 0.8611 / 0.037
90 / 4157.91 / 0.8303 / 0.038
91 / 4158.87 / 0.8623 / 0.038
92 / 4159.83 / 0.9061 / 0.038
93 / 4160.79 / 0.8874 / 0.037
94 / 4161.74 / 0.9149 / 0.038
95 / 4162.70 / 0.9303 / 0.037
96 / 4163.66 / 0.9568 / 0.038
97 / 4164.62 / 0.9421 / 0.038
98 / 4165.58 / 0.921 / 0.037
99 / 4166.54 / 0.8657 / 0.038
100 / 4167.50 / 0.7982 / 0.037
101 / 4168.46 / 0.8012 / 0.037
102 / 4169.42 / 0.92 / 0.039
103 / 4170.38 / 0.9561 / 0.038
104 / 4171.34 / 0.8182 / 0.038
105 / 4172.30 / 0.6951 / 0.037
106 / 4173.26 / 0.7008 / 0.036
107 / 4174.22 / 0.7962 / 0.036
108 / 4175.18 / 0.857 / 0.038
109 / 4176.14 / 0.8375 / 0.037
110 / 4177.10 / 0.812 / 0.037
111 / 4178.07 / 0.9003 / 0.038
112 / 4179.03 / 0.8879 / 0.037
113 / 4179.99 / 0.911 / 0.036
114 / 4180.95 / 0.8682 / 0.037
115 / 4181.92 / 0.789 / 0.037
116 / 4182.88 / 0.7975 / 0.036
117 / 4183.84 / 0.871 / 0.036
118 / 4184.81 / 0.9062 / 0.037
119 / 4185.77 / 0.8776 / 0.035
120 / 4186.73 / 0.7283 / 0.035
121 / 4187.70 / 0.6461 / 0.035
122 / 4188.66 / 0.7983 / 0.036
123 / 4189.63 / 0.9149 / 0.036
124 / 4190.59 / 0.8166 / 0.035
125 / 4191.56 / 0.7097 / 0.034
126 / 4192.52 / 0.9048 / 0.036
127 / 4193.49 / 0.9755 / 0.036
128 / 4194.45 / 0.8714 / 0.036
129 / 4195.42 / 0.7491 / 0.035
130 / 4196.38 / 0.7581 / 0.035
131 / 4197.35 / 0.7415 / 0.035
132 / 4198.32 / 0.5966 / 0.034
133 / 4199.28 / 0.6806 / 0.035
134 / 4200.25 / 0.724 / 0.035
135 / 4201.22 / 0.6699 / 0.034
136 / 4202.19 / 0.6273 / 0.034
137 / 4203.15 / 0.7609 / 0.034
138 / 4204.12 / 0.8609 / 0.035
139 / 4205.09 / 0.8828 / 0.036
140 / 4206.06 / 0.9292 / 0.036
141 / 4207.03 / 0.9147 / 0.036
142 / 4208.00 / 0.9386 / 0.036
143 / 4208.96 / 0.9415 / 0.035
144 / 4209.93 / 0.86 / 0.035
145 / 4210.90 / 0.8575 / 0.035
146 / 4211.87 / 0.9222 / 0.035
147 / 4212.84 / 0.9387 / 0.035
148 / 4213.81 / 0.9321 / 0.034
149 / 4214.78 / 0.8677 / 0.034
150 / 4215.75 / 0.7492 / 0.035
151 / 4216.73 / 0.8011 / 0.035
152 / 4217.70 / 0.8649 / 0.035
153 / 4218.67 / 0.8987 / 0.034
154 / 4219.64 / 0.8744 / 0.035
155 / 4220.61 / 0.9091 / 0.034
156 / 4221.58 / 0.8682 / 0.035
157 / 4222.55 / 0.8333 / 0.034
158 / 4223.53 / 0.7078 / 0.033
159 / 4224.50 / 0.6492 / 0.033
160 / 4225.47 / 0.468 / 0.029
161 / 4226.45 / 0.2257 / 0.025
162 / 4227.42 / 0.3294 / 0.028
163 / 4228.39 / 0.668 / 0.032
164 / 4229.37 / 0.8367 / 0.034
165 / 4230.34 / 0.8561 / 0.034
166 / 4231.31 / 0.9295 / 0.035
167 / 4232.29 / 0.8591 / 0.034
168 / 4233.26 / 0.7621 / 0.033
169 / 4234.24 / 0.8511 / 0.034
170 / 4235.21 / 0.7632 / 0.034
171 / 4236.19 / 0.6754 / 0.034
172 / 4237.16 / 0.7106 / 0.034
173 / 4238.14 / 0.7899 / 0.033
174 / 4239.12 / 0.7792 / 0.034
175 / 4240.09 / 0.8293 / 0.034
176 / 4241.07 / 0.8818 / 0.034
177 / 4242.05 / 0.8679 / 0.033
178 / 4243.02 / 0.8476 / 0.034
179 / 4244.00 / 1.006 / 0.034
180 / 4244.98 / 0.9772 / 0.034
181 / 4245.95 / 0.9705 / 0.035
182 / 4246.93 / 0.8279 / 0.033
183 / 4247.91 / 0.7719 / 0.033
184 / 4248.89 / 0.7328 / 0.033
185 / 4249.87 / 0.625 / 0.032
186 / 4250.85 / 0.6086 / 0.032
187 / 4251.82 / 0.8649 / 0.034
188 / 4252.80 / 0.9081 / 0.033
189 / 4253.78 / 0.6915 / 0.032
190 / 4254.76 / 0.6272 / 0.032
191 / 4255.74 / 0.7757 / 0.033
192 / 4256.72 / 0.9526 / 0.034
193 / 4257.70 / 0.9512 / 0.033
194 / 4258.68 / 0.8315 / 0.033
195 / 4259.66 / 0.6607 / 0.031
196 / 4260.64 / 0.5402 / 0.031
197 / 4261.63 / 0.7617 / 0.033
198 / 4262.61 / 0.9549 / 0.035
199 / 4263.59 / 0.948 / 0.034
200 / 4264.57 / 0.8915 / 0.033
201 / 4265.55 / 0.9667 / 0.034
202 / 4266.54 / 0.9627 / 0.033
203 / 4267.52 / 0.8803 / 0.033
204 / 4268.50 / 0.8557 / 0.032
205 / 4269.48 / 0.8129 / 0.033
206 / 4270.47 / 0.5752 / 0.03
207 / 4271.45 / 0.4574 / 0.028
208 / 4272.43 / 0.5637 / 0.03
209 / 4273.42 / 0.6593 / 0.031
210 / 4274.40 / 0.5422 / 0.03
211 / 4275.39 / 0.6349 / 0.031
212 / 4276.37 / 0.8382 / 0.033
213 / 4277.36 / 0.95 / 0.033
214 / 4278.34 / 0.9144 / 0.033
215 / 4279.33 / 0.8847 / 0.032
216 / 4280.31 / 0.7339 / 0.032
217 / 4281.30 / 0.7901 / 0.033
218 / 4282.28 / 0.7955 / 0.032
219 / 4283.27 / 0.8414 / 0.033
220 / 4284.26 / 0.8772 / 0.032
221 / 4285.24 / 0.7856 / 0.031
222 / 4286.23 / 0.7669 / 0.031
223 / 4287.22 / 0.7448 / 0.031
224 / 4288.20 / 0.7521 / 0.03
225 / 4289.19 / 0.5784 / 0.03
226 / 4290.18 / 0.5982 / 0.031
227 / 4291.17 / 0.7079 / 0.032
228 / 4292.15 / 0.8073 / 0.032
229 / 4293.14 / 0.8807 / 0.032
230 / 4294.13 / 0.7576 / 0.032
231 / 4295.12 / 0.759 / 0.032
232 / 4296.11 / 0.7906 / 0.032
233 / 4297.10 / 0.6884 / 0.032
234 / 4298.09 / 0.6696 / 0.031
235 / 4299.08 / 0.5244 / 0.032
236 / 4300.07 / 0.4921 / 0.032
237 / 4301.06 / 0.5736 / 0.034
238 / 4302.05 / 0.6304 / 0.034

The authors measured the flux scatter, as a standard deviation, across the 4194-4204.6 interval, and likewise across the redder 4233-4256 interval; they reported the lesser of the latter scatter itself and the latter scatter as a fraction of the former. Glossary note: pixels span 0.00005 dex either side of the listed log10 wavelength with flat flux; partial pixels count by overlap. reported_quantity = 0.11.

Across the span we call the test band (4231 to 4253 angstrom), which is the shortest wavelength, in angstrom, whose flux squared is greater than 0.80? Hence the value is 4231.31 angstrom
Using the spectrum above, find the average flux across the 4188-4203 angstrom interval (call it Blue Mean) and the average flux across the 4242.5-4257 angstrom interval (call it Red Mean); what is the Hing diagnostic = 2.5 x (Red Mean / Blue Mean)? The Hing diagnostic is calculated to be 2.64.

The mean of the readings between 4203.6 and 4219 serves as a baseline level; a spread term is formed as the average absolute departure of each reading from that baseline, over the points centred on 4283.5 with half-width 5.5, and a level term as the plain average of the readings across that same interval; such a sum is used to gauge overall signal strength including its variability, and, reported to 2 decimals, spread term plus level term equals 0.89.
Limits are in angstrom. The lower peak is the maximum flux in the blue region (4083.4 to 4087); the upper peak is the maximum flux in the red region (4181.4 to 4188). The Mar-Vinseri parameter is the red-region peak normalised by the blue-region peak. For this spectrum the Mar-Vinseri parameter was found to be 0.91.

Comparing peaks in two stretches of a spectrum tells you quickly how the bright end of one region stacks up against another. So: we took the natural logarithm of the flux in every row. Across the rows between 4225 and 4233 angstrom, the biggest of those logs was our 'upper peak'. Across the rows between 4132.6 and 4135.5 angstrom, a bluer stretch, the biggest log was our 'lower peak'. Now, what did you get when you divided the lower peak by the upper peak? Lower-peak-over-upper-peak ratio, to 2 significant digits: 3.6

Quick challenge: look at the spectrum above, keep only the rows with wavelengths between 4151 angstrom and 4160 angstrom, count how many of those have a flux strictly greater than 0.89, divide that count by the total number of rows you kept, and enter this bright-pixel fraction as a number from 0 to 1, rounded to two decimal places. 0.30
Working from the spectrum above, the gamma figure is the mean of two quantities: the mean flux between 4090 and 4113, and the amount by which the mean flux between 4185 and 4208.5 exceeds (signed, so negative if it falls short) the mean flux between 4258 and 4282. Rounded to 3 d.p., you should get 0.443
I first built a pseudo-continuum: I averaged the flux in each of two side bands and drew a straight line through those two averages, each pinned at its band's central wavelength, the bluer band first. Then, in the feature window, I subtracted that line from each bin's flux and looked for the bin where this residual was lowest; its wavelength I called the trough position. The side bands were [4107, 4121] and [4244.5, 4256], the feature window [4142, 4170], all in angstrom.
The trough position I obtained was 4143.58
